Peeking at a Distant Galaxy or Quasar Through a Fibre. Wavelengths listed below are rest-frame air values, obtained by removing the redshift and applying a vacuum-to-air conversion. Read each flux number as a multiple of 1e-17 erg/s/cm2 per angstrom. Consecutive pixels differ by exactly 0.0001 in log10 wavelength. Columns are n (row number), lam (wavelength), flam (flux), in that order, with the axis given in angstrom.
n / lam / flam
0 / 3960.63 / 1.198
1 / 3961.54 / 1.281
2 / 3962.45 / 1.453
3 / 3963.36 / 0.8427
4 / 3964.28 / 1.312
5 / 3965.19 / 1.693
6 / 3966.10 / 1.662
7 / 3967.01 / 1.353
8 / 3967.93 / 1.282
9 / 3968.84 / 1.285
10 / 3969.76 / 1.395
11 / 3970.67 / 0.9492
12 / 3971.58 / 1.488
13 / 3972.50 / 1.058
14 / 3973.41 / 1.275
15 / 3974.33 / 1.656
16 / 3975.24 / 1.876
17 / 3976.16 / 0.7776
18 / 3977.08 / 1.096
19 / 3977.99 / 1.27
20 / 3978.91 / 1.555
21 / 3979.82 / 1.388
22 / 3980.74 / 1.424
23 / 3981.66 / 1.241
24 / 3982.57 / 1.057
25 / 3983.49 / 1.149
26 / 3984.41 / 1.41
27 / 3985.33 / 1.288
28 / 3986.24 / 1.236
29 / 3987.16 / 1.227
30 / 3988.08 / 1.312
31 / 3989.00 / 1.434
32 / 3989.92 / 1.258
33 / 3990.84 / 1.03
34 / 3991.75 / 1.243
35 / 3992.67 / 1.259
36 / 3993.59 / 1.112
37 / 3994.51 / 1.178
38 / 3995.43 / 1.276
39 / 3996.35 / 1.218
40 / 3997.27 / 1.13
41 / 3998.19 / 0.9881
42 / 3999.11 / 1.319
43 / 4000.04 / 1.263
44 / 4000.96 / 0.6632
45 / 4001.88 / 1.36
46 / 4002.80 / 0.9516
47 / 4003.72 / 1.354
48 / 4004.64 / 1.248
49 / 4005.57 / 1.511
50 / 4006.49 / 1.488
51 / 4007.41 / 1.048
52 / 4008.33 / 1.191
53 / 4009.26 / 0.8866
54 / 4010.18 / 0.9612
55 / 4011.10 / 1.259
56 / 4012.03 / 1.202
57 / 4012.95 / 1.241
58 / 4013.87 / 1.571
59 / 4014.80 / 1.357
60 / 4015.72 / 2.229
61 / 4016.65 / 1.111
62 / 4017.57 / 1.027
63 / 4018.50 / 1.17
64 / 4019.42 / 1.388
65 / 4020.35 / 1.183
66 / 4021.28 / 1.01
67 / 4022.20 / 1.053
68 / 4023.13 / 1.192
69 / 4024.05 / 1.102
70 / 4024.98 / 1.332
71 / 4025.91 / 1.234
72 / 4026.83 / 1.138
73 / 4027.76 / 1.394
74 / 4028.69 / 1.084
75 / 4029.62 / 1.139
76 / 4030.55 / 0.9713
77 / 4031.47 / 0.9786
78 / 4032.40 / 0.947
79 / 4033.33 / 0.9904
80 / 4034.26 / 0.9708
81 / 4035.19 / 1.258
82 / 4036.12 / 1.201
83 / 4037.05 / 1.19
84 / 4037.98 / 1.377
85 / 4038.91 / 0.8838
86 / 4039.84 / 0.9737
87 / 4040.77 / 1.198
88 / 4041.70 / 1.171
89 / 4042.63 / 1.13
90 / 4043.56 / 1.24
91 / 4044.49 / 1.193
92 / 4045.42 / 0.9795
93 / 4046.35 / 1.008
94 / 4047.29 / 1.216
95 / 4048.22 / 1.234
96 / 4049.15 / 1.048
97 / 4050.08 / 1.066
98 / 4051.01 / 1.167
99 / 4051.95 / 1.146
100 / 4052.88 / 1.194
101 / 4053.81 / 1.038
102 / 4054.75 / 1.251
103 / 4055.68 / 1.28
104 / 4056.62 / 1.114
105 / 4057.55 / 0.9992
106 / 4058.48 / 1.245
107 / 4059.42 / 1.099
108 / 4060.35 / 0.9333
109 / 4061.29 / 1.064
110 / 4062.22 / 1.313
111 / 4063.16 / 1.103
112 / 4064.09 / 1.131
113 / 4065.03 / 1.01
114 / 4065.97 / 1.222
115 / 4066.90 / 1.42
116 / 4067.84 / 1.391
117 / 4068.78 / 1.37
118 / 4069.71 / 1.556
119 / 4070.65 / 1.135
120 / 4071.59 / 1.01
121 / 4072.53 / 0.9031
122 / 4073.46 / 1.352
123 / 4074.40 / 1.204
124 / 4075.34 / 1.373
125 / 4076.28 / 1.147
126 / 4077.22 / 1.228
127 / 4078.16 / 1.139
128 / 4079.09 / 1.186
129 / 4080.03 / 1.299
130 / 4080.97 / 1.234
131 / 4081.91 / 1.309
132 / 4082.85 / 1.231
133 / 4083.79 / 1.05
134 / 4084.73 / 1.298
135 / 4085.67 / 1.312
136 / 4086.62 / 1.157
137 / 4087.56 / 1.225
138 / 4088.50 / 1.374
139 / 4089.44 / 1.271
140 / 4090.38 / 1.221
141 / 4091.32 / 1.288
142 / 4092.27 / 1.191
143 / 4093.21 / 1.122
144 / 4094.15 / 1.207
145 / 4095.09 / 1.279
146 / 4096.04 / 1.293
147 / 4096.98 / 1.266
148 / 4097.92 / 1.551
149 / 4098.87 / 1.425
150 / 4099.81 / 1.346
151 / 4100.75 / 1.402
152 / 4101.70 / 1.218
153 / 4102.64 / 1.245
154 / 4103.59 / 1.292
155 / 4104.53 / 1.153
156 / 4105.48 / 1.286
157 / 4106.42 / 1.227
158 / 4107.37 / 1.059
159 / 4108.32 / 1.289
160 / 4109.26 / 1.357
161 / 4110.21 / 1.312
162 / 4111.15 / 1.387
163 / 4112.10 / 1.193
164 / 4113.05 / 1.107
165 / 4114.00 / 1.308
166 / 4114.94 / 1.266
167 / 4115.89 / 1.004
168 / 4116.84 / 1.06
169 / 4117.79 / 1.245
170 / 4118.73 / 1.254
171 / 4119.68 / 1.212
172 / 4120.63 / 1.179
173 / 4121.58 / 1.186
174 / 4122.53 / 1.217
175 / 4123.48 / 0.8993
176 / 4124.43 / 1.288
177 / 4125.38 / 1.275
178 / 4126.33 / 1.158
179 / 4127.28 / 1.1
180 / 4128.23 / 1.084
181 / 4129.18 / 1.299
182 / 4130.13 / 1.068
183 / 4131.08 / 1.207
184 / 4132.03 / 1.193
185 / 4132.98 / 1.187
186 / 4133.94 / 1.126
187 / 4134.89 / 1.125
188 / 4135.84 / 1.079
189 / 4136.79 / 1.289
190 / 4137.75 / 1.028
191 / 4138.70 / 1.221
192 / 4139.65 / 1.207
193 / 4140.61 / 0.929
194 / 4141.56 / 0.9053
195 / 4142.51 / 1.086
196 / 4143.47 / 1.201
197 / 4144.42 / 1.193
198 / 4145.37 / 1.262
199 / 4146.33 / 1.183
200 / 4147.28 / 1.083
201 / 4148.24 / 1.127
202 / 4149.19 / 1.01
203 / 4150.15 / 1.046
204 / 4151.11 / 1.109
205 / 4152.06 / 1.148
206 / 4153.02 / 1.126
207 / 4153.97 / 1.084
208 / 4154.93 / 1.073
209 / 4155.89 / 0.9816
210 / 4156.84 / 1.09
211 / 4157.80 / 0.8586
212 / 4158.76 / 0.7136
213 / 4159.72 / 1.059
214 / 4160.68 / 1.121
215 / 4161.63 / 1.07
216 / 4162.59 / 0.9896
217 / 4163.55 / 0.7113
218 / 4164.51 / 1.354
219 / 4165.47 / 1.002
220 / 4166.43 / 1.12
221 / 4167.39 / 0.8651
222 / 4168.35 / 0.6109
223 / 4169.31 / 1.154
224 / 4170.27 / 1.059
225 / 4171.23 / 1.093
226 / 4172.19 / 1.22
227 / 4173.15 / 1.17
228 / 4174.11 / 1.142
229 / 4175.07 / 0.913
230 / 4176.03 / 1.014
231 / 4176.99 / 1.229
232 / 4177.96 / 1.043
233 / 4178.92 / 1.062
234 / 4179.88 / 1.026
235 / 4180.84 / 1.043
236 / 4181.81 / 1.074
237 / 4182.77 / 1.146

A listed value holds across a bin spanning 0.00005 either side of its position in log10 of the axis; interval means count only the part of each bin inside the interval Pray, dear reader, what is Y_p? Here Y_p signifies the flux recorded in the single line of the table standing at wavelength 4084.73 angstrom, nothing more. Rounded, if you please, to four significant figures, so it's 1.298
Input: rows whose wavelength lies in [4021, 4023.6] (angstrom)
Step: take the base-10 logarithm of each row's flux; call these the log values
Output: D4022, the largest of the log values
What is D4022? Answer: 0.076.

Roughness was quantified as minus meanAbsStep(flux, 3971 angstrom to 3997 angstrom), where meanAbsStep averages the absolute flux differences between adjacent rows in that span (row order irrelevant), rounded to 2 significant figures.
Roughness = -0.20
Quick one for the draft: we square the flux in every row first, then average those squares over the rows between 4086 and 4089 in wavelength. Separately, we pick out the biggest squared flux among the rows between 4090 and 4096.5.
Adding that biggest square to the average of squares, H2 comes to 3.25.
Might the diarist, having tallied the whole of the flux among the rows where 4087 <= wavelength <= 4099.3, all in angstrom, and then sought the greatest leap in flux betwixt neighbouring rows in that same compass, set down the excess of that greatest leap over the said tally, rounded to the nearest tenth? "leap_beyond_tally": -16.4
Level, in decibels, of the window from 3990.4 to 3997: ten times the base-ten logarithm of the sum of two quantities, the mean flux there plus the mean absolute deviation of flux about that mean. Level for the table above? 1.0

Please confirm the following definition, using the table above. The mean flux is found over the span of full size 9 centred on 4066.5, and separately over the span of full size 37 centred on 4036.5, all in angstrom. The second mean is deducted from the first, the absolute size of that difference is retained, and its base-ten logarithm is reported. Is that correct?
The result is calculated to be -0.89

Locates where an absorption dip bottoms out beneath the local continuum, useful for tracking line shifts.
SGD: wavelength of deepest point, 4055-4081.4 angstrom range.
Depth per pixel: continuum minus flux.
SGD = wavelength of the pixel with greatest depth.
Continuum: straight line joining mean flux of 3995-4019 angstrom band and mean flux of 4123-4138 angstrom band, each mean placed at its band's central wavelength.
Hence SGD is 4072.53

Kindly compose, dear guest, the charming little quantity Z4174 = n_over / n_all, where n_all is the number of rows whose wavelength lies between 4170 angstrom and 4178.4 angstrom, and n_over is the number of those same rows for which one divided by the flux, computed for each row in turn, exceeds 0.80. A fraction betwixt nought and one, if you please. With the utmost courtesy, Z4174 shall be 1.00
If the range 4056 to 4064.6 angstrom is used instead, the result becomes 0.89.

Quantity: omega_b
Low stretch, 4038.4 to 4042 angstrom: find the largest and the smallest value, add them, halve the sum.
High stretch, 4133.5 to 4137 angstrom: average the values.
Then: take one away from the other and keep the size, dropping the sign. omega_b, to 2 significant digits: 0.11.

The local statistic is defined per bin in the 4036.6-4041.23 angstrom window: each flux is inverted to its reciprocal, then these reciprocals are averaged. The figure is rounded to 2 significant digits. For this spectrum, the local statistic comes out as 0.91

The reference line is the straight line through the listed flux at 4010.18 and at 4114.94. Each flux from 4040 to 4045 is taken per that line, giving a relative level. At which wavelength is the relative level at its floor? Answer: 4042.63 angstrom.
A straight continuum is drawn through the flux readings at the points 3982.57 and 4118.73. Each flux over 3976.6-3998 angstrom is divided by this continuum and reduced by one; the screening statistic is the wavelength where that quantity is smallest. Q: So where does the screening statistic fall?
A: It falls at 3990.84 angstrom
